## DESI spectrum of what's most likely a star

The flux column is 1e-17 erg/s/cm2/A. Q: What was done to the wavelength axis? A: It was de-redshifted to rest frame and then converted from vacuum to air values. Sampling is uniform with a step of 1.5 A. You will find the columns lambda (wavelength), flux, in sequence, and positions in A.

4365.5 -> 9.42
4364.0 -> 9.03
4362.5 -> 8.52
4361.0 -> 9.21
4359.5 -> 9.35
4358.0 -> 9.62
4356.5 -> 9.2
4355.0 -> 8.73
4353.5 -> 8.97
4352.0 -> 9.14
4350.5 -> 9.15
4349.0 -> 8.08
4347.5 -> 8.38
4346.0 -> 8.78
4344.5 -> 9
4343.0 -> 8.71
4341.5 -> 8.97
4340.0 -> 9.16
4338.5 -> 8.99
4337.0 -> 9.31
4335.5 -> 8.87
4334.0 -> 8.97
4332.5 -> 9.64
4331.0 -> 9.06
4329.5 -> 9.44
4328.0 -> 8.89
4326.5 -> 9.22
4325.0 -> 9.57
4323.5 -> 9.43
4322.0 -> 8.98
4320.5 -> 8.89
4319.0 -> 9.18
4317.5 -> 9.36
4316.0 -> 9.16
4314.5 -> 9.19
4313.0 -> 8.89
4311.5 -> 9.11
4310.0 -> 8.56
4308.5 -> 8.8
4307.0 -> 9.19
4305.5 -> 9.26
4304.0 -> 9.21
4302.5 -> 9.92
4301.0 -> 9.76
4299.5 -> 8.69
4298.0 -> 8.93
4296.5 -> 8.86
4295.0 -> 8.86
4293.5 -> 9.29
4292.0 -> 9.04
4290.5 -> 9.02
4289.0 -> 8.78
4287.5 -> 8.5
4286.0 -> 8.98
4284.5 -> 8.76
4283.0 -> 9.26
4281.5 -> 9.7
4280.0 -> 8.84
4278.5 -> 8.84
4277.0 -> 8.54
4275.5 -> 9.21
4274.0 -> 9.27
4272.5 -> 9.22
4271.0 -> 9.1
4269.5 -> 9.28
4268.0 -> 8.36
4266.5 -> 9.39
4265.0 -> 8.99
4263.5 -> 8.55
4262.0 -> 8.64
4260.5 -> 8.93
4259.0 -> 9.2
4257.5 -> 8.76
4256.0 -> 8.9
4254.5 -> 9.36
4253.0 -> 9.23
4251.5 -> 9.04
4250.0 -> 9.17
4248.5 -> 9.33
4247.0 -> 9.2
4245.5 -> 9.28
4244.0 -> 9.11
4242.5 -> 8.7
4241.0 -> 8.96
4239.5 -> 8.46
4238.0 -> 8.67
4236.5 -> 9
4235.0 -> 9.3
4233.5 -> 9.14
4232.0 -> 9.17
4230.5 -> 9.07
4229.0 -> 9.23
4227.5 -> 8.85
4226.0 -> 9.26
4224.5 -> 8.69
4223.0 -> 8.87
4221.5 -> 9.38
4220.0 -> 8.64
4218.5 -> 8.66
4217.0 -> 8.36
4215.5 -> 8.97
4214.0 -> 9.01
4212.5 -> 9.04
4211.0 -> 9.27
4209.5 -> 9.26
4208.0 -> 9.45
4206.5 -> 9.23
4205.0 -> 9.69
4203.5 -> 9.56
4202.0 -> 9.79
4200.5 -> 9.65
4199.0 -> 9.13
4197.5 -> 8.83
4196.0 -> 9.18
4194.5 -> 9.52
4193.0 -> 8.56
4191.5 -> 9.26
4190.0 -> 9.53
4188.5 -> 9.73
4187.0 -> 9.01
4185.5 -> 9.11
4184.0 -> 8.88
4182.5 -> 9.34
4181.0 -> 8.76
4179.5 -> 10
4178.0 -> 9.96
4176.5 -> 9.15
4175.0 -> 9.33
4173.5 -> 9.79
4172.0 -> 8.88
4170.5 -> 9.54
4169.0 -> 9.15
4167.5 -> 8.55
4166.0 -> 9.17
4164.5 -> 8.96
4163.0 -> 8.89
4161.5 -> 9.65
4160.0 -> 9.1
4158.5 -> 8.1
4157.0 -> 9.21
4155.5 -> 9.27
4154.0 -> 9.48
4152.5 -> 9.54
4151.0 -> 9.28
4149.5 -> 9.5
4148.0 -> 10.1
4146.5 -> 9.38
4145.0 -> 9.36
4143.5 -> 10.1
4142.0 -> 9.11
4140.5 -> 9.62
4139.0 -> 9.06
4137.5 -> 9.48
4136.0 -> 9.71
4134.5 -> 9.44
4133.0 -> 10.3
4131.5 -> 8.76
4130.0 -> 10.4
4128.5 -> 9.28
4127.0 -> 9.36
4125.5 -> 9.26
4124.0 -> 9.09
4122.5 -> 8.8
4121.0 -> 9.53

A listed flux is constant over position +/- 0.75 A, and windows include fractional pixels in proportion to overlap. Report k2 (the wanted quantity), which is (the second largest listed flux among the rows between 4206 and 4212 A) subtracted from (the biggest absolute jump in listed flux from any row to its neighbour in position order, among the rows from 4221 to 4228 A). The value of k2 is -8.7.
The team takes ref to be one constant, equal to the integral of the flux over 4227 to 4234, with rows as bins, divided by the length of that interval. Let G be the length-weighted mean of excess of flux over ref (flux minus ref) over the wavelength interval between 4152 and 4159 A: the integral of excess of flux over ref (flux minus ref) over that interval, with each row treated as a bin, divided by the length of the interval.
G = 0.04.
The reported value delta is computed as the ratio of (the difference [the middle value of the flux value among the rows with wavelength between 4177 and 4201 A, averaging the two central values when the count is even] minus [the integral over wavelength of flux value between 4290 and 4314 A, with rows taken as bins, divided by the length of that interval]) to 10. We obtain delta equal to 0.01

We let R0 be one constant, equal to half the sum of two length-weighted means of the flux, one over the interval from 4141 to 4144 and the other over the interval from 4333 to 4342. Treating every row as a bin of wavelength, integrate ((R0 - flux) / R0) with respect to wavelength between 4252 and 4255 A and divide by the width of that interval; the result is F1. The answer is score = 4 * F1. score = 0.02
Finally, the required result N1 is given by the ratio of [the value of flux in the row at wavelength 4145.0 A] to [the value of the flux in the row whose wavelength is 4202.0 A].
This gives 0.96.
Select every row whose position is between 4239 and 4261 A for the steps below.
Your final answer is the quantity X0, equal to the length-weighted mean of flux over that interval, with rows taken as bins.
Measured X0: 9.05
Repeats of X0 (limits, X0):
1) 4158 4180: 9.22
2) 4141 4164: 9.34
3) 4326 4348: 9.03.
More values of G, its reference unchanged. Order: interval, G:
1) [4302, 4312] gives 0.03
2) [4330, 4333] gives 0.23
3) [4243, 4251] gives 0.10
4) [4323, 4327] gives 0.32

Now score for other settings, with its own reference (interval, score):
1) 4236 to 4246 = 0.19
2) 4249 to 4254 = 0.06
